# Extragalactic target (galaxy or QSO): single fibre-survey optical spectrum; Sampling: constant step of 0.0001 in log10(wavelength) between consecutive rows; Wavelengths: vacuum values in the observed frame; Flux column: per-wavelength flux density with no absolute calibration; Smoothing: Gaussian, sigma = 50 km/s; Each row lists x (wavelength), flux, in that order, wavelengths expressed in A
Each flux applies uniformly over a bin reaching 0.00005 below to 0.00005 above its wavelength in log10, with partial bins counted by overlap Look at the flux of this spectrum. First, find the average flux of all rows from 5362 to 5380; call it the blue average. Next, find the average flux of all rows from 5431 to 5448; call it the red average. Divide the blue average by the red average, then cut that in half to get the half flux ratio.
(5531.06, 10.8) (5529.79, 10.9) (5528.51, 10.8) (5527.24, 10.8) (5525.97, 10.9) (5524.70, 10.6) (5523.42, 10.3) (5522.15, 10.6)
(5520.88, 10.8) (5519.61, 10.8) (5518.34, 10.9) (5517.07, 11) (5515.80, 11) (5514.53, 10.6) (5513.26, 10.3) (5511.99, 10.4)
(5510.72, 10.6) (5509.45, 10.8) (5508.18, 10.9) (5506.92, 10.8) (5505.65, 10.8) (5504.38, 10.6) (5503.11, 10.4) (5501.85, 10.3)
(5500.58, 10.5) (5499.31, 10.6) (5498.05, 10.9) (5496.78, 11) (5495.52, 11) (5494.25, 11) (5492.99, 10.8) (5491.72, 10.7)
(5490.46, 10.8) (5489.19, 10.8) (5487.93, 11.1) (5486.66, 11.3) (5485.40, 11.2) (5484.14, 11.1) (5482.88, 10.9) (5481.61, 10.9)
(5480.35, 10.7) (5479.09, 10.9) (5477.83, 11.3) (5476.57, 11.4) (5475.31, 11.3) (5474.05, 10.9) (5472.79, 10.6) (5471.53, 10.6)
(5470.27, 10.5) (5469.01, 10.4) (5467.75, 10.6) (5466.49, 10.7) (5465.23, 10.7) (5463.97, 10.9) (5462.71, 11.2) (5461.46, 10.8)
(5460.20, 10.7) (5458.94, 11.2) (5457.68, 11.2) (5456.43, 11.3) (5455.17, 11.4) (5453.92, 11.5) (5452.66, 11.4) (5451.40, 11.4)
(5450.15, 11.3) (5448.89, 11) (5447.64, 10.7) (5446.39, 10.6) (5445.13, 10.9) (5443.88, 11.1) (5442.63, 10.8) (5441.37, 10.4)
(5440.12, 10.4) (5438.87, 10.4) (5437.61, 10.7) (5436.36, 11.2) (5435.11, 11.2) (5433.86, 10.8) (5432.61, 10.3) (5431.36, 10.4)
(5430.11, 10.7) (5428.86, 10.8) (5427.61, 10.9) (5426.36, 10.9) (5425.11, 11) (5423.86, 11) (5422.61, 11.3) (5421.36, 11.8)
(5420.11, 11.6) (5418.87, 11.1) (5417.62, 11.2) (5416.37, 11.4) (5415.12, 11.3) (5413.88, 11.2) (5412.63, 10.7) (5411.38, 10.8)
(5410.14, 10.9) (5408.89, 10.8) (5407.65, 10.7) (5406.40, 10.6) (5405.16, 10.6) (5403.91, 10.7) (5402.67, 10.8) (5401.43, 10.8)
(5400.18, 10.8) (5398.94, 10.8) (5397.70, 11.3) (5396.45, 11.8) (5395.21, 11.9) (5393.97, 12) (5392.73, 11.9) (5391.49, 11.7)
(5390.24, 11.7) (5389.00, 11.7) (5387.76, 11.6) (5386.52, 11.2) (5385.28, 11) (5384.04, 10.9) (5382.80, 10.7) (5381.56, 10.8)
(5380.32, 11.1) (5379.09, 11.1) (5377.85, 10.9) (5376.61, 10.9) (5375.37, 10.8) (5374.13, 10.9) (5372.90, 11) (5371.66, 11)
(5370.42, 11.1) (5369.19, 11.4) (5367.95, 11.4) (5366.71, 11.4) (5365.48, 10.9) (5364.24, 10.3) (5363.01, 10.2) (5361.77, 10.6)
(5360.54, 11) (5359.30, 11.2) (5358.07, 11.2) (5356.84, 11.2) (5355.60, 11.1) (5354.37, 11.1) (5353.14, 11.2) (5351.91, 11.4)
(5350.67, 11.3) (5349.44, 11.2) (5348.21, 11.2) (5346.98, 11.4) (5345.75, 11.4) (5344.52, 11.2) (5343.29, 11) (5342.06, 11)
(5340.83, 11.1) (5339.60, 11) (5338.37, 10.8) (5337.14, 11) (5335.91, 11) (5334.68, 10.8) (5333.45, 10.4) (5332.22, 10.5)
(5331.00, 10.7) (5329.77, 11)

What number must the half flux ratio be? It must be 0.511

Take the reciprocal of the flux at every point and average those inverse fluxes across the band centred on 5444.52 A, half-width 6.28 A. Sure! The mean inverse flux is 0.0930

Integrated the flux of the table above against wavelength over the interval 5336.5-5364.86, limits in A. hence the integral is 313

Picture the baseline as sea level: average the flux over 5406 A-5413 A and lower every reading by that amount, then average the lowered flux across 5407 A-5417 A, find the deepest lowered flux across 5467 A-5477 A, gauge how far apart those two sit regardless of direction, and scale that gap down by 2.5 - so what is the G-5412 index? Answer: 0.23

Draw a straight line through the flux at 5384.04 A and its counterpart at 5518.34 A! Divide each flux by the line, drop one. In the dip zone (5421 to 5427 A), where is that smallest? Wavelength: 5426.36 A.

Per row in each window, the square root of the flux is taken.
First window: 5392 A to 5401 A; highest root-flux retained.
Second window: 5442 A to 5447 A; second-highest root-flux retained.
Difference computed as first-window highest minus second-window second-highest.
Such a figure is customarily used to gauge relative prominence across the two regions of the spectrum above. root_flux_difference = 0.16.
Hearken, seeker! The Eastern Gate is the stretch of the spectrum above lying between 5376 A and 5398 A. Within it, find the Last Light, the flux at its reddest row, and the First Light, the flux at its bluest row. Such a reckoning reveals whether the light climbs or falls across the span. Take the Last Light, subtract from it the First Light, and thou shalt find 0.40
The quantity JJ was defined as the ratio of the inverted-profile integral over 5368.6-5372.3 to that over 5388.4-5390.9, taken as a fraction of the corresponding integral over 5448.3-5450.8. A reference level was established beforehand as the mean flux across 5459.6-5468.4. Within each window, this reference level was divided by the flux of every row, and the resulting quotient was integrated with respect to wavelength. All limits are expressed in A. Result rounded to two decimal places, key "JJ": 0.64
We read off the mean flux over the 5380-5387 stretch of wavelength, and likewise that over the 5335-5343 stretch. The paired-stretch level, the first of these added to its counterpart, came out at 21.9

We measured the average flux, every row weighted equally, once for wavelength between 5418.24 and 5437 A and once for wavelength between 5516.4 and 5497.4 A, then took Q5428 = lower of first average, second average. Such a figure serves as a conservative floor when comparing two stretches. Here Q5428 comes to 10.6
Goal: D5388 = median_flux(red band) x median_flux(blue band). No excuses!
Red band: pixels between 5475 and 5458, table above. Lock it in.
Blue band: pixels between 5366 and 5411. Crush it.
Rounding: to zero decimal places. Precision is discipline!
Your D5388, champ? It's 118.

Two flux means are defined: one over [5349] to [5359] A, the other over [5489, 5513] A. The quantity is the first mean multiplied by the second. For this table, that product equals 120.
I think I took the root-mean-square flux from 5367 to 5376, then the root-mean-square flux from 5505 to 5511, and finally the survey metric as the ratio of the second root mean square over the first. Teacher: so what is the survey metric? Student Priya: 0.972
